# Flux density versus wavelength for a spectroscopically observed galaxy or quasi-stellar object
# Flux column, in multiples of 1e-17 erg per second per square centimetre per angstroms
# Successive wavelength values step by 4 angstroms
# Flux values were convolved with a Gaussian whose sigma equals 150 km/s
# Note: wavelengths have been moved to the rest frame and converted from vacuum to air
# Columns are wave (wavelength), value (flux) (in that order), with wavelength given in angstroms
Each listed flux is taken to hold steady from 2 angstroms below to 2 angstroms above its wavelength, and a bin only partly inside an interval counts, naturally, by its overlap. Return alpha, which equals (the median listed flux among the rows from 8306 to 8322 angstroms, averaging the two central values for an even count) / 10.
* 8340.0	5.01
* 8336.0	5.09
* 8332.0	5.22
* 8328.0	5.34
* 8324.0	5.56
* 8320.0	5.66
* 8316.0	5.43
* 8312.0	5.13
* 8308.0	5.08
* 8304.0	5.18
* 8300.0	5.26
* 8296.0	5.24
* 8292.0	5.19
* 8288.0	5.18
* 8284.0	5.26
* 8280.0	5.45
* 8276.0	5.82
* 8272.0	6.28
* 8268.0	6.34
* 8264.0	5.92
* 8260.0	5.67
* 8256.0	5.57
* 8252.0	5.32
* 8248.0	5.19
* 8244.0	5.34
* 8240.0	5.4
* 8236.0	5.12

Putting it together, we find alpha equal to 0.53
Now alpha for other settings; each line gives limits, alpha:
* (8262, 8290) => 0.58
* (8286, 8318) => 0.52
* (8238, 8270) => 0.55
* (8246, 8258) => 0.53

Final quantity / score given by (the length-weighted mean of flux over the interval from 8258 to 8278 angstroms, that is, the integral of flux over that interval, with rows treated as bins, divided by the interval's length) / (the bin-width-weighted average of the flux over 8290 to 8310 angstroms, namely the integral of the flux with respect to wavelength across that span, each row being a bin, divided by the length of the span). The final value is 1.16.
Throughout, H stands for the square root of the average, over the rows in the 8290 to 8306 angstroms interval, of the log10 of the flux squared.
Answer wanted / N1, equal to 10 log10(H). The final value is -1.44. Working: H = 0.717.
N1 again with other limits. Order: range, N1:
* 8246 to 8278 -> -1.19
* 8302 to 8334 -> -1.39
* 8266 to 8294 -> -1.24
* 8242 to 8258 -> -1.37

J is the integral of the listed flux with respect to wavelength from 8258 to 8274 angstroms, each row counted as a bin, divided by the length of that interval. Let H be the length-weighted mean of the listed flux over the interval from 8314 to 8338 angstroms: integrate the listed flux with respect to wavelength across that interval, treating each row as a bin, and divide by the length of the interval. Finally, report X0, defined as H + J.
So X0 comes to 11.4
